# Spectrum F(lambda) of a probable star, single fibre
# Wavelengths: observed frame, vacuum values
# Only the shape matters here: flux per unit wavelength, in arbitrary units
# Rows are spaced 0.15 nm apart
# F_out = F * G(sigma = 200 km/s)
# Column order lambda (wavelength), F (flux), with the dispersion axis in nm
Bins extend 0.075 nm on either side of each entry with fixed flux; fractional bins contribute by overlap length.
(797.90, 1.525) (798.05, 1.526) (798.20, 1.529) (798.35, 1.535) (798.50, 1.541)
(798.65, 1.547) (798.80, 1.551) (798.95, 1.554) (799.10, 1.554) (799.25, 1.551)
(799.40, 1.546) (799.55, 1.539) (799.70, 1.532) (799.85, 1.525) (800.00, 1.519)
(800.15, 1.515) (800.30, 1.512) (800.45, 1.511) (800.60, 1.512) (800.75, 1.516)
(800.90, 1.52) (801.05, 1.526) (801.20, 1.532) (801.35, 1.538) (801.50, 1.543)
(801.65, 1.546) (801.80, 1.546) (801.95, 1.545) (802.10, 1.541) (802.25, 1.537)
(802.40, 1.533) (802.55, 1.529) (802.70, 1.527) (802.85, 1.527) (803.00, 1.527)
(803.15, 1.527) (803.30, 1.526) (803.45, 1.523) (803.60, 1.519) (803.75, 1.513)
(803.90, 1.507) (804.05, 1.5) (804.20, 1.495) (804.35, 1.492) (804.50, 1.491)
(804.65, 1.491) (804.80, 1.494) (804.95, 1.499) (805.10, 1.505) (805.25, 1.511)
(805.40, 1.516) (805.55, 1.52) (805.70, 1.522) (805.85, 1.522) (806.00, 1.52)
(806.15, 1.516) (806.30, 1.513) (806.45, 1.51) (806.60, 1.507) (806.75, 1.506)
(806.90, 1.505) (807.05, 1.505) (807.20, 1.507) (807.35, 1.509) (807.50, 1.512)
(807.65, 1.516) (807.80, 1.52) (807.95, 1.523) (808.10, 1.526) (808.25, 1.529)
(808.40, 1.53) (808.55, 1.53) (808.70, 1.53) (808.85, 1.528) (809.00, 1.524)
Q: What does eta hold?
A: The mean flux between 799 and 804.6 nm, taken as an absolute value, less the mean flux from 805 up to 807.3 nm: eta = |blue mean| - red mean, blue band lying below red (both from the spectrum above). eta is 0.013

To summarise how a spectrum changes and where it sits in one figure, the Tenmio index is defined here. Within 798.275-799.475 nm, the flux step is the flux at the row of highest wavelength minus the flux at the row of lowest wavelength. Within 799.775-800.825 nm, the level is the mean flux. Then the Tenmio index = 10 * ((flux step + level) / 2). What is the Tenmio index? 7.63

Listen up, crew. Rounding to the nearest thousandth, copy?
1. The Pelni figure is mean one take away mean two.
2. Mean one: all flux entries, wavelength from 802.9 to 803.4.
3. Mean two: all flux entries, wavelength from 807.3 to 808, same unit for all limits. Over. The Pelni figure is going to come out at 0.011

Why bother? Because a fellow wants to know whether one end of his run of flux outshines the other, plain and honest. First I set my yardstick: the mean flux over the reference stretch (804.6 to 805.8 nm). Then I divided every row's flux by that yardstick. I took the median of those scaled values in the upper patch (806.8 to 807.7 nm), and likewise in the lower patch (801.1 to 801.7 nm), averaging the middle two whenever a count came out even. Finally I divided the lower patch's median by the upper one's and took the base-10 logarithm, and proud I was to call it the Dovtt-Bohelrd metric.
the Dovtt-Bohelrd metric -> 0.009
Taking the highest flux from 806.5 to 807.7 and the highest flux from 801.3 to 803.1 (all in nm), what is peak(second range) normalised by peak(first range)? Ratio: 1.02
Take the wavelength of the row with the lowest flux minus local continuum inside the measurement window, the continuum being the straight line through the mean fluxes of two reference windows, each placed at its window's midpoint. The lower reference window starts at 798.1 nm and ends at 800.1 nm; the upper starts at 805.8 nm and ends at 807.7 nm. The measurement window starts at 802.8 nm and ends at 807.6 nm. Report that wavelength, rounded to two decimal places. 804.50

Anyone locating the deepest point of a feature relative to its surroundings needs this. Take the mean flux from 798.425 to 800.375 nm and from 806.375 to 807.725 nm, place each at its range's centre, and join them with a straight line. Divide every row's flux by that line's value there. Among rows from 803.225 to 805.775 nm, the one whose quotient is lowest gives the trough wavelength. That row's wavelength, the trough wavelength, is 804.50 nm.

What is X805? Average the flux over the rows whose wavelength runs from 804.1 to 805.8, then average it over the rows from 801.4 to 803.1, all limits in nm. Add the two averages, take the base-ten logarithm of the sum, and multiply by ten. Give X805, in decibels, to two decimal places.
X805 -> 4.83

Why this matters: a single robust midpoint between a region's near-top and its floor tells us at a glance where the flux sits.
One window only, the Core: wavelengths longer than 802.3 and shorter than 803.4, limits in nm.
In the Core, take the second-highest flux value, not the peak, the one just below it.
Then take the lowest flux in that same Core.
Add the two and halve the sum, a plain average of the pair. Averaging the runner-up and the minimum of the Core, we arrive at 1.53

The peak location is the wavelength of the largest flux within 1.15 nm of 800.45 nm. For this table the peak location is 799.40 nm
